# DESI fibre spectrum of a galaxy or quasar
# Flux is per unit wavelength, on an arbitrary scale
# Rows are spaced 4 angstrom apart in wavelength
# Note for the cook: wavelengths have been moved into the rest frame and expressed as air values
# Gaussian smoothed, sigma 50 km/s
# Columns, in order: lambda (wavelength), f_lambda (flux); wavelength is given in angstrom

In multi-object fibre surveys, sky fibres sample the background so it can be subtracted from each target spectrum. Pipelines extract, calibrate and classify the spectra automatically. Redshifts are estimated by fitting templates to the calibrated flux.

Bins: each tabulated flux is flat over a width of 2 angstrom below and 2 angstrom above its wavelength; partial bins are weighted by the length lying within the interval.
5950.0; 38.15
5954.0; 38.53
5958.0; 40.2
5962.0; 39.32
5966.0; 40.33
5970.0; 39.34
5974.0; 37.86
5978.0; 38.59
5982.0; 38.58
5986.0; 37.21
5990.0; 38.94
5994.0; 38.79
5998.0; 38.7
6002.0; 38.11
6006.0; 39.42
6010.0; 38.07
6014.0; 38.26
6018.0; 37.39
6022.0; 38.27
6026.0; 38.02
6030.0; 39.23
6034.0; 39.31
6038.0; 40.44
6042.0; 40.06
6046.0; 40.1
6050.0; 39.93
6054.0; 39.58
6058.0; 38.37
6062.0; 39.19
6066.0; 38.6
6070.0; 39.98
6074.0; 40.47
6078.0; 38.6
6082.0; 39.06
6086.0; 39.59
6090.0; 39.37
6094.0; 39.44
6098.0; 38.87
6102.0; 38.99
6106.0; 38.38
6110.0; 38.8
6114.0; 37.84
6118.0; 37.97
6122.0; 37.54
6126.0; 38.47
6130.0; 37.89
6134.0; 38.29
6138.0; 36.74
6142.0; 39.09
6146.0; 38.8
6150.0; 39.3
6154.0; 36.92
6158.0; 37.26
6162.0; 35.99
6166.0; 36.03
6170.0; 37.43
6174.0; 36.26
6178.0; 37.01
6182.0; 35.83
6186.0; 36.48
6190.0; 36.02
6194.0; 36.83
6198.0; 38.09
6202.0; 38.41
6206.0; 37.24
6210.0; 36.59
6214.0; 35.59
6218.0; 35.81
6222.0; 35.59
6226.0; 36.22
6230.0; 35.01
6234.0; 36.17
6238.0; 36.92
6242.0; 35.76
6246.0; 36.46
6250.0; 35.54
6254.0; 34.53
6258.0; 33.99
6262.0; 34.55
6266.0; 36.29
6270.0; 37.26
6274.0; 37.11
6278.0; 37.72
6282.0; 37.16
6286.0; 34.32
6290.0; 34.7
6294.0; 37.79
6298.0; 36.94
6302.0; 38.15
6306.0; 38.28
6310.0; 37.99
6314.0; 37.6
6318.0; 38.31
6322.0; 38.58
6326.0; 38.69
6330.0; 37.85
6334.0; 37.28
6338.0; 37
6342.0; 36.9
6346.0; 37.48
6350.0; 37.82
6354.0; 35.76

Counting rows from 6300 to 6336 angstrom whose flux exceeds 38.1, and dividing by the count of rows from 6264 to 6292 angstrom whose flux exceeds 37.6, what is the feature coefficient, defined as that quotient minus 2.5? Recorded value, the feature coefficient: 2.5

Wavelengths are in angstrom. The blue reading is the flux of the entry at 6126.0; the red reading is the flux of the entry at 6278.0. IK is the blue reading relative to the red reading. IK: 1.02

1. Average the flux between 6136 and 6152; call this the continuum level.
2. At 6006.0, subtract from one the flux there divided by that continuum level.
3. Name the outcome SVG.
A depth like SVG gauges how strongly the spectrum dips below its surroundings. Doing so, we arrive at -0.024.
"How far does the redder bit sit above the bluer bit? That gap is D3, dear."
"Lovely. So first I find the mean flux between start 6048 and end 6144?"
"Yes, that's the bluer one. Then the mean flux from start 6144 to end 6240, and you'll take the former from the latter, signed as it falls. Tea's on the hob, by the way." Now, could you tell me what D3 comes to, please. -2.1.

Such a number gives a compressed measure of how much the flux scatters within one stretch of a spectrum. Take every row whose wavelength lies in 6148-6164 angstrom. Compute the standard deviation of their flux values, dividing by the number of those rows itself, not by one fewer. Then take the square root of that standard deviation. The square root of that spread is 1.1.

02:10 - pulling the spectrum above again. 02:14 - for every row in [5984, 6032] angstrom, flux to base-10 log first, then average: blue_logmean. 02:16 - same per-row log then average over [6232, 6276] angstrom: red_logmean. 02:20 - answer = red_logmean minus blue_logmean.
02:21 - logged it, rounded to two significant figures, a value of -0.029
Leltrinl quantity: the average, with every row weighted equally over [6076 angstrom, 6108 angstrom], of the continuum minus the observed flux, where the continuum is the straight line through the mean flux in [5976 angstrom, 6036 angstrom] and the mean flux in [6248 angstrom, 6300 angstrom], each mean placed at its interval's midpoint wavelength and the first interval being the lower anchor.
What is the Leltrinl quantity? -1.4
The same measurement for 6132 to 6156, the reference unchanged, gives -1.0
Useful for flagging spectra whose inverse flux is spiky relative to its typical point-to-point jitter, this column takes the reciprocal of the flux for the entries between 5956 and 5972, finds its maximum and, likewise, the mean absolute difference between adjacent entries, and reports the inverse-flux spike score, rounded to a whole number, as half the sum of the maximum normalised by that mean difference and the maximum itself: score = 21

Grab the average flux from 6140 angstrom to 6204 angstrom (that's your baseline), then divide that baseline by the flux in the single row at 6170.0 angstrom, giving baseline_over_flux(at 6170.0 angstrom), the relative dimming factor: 0.99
